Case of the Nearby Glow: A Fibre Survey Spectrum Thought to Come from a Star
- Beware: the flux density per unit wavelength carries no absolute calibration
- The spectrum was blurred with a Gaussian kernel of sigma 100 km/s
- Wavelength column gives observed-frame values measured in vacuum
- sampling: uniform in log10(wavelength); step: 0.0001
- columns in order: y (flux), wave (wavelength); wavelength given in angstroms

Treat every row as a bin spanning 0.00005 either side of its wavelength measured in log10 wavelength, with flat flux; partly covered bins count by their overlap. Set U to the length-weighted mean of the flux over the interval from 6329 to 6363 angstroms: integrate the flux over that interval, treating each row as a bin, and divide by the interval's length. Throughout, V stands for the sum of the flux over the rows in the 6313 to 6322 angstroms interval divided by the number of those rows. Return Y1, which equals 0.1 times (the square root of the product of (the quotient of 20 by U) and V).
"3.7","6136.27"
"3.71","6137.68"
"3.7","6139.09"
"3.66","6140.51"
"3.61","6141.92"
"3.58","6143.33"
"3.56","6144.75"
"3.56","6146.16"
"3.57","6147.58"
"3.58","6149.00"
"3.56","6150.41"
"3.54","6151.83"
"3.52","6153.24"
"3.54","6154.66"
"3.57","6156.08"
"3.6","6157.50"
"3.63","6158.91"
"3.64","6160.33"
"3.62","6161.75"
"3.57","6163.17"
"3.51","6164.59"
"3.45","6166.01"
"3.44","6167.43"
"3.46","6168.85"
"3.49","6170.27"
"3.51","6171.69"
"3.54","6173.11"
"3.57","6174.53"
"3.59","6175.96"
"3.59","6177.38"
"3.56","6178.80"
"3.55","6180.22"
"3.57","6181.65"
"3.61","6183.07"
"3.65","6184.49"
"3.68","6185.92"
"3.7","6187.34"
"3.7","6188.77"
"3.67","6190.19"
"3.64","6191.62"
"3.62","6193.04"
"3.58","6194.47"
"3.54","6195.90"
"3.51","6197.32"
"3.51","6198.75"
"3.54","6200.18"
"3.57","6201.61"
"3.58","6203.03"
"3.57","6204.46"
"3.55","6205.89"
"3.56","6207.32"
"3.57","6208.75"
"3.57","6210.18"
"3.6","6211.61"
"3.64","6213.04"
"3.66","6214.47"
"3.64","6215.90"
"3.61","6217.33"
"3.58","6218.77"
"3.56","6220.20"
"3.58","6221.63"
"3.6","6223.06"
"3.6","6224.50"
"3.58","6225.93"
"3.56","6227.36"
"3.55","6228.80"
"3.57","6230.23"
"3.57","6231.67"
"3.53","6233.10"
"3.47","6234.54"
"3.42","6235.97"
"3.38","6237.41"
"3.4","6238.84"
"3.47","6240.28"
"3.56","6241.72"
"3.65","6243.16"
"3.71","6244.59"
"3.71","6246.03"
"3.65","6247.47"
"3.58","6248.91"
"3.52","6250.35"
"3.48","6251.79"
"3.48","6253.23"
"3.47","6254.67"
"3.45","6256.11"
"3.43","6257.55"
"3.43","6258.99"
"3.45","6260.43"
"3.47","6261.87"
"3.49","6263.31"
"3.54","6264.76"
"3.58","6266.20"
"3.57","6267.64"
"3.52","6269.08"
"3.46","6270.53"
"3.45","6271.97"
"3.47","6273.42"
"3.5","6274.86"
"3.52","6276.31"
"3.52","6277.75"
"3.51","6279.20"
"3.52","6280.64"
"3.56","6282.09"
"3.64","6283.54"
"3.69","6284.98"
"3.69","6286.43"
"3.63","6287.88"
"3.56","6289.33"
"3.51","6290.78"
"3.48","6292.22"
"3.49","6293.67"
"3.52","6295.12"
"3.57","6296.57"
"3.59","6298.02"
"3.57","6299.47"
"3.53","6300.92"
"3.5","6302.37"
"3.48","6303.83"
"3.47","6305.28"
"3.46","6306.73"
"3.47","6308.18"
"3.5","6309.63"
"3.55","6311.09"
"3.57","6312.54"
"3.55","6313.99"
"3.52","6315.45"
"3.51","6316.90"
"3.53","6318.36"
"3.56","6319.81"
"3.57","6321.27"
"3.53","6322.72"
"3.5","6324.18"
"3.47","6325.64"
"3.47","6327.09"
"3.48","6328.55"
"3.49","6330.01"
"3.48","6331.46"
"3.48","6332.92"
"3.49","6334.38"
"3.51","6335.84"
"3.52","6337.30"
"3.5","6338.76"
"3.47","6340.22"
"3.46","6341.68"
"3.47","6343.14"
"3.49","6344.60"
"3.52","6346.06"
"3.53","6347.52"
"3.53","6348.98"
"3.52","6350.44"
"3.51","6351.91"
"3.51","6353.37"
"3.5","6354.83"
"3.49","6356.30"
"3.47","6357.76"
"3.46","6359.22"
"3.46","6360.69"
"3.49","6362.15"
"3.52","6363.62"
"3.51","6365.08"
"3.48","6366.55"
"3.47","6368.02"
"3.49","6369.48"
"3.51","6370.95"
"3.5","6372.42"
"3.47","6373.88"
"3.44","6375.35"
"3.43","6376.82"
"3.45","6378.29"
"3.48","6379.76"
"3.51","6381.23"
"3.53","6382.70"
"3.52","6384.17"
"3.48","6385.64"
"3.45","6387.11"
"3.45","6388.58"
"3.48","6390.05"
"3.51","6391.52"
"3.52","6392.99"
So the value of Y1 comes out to 0.450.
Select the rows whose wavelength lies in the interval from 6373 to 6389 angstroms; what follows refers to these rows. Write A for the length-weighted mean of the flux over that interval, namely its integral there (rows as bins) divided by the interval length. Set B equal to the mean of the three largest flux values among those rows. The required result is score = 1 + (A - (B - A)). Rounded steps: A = 3.47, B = 3.52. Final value 4.43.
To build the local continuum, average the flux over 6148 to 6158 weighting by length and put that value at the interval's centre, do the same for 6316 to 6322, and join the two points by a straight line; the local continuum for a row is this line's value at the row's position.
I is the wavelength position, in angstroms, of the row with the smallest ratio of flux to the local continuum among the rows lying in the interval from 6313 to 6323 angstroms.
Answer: 6316.90 angstroms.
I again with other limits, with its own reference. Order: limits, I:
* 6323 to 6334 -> 6325.64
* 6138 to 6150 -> 6144.75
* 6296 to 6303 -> 6302.37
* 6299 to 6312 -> 6306.73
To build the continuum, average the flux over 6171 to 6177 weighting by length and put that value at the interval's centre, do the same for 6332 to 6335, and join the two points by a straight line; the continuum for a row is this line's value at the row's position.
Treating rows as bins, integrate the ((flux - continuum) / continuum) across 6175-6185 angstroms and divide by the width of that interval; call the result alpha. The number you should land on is 0.0103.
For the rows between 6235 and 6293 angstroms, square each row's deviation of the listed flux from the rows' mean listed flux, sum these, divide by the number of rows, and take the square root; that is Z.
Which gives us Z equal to 0.086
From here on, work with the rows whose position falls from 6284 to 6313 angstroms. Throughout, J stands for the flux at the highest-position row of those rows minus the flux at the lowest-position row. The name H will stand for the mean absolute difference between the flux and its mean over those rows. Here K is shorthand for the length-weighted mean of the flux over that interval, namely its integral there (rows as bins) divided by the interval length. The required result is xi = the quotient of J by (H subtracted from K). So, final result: -0.034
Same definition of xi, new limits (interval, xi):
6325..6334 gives 0.003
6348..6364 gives -0.003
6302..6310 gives 0.000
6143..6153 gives -0.011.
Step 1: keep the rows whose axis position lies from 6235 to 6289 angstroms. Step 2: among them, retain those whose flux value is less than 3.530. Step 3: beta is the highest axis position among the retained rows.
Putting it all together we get 6280.64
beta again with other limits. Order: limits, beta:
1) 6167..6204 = 6198.75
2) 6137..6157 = 6153.24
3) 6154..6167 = 6166.01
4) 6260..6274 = 6273.42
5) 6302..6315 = 6309.63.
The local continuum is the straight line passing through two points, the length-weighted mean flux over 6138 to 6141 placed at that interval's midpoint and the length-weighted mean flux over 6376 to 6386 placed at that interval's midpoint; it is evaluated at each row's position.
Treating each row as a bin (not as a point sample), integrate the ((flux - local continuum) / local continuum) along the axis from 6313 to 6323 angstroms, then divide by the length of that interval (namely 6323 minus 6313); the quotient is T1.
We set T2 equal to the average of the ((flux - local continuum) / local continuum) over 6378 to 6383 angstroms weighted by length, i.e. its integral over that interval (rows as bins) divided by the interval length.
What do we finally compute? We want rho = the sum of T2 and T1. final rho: 0.004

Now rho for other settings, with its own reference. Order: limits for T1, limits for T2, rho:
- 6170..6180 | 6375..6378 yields -0.042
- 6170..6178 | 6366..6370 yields -0.032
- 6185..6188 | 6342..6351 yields 0.011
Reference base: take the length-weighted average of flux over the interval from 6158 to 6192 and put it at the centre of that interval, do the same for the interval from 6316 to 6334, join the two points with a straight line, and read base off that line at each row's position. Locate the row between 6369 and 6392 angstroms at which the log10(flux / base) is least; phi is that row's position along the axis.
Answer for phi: 6376.82 angstroms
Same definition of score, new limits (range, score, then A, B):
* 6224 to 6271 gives 4.36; 3.52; 3.69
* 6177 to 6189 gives 4.55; 3.62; 3.69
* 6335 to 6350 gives 4.48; 3.50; 3.53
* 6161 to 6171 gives 4.44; 3.51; 3.57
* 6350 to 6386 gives 4.45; 3.49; 3.52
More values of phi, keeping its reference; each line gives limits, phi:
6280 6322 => 6306.73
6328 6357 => 6341.68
